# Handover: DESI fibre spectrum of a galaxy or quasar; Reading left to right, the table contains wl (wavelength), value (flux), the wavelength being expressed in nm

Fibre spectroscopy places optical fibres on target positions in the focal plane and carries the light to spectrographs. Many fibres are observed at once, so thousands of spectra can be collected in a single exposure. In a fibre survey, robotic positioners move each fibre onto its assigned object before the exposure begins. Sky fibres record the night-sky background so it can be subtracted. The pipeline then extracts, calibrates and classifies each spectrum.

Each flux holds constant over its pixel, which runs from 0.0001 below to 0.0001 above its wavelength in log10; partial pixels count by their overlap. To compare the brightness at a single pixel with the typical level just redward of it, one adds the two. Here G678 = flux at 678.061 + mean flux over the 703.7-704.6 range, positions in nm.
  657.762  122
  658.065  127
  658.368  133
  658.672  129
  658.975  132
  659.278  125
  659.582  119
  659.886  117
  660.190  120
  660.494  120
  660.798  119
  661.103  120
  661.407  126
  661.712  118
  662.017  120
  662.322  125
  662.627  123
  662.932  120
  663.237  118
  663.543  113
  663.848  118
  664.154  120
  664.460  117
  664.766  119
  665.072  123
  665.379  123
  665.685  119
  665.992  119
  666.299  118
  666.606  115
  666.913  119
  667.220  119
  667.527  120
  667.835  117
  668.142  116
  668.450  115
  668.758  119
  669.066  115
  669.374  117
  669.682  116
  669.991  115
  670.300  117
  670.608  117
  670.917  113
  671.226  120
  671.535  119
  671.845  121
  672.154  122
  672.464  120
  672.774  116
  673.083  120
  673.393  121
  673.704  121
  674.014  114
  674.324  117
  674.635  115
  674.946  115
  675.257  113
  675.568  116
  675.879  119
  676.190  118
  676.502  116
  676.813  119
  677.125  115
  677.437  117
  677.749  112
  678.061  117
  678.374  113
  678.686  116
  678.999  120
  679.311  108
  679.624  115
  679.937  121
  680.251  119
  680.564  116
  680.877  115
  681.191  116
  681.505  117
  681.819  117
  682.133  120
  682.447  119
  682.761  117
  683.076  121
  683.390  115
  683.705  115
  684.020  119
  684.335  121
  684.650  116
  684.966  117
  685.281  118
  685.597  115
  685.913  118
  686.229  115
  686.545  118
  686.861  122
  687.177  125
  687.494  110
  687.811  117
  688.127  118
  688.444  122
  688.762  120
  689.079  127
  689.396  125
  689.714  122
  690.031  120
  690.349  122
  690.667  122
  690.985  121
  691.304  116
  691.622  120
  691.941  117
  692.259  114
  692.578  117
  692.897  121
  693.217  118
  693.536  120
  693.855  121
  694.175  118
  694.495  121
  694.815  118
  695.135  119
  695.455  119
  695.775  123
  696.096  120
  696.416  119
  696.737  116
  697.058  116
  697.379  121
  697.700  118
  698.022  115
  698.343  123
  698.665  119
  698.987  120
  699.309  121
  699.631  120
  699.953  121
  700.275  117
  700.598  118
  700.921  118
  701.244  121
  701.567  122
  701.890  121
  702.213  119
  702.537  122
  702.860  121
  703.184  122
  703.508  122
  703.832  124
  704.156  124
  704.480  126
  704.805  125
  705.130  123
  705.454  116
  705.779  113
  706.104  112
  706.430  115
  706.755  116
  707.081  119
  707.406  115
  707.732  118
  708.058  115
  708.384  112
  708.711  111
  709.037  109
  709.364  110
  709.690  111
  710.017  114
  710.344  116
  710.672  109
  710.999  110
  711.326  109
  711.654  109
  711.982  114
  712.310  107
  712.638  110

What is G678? 242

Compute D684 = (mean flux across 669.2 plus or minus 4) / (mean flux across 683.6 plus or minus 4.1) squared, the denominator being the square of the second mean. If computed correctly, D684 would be 0.0085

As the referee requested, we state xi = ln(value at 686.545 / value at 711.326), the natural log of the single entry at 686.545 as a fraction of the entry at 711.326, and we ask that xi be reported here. 0.08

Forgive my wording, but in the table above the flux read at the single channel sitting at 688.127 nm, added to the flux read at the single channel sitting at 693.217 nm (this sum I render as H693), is 236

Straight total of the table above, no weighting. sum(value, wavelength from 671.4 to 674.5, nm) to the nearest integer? 1191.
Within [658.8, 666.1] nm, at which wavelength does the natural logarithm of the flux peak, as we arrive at 658.975 nm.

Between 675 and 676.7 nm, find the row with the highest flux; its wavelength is 675.879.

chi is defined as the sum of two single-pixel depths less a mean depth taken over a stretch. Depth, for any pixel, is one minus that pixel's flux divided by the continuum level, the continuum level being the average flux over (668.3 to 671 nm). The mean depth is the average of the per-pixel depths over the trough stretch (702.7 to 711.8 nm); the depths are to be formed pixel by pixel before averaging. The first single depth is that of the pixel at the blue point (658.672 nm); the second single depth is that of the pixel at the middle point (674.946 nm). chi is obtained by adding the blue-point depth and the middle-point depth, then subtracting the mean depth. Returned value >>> -0.10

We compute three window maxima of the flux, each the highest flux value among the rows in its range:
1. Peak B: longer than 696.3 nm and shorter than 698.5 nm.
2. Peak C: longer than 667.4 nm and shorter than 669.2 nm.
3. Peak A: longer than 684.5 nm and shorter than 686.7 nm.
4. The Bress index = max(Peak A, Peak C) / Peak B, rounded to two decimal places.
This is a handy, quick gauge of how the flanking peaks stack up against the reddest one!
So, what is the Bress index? 0.98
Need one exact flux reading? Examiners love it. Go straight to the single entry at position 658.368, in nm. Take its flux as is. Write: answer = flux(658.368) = 133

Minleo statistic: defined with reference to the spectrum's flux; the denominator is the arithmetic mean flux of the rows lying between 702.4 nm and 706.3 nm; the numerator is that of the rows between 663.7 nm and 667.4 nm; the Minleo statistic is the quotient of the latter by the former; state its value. 0.99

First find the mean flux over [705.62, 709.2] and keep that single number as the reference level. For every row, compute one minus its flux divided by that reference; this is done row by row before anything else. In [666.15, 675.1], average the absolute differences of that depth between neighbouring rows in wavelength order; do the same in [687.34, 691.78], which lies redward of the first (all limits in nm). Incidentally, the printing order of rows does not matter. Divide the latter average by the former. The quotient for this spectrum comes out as 1.33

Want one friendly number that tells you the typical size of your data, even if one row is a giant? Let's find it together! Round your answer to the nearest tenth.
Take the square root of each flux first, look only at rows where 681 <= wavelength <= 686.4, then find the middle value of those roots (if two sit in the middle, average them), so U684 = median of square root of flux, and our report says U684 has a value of 10.8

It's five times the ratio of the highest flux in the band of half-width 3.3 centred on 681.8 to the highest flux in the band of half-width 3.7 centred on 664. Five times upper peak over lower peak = 4.80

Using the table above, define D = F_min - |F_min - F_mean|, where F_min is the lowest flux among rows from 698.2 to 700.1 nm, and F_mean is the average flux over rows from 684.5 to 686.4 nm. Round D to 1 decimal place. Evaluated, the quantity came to 116.5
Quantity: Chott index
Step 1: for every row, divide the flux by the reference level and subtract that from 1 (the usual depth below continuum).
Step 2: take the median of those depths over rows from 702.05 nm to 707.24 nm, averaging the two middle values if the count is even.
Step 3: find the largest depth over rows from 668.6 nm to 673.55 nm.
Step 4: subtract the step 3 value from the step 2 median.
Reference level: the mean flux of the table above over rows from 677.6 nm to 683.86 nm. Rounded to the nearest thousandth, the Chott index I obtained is -0.073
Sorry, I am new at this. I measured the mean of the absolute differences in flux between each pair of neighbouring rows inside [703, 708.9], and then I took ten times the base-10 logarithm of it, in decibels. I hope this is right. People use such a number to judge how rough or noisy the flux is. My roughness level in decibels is 3.6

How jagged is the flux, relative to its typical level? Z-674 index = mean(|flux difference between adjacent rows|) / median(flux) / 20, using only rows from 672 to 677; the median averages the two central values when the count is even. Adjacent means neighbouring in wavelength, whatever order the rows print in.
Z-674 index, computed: 0.0010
